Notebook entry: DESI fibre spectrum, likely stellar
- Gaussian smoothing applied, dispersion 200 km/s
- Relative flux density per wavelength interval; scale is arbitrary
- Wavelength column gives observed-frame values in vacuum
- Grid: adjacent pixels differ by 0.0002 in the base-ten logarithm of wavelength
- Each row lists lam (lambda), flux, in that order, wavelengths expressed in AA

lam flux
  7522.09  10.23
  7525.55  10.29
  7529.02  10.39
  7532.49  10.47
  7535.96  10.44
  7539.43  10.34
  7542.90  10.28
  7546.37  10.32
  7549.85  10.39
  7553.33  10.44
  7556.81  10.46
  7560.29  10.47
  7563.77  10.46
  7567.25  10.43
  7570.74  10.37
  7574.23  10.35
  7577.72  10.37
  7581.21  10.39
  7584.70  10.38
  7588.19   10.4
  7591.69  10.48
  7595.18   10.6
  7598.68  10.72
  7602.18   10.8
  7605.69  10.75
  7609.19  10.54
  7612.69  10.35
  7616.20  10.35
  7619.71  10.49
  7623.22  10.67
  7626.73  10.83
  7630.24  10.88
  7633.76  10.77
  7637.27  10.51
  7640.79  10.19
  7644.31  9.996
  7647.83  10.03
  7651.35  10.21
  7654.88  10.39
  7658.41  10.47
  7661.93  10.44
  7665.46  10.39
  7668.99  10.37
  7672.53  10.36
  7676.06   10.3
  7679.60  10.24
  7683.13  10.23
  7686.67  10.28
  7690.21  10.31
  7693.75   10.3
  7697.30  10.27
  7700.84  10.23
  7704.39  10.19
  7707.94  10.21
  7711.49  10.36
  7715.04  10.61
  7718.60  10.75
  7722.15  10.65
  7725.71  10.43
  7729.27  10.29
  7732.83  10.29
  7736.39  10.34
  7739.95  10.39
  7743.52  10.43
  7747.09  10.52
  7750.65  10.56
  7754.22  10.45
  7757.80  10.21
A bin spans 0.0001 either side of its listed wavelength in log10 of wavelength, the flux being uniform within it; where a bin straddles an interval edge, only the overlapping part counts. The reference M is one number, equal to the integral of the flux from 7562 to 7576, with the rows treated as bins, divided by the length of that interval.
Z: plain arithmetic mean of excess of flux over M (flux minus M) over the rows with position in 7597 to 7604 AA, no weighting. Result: 0.36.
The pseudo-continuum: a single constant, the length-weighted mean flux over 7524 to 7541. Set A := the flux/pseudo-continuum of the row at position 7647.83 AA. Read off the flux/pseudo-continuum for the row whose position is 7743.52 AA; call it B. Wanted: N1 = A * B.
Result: 0.97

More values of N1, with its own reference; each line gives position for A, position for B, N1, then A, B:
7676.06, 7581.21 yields 0.99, 0.99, 1.00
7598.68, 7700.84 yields 1.02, 1.03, 0.99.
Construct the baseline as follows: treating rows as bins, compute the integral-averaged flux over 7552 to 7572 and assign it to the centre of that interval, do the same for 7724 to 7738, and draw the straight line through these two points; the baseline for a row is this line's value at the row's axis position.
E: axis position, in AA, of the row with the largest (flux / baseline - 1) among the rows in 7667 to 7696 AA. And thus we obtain 7668.99 AA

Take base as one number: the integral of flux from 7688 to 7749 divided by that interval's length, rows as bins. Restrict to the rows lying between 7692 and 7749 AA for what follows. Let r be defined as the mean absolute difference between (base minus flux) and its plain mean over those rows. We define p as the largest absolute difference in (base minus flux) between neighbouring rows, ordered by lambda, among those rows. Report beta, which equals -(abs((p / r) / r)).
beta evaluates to -15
